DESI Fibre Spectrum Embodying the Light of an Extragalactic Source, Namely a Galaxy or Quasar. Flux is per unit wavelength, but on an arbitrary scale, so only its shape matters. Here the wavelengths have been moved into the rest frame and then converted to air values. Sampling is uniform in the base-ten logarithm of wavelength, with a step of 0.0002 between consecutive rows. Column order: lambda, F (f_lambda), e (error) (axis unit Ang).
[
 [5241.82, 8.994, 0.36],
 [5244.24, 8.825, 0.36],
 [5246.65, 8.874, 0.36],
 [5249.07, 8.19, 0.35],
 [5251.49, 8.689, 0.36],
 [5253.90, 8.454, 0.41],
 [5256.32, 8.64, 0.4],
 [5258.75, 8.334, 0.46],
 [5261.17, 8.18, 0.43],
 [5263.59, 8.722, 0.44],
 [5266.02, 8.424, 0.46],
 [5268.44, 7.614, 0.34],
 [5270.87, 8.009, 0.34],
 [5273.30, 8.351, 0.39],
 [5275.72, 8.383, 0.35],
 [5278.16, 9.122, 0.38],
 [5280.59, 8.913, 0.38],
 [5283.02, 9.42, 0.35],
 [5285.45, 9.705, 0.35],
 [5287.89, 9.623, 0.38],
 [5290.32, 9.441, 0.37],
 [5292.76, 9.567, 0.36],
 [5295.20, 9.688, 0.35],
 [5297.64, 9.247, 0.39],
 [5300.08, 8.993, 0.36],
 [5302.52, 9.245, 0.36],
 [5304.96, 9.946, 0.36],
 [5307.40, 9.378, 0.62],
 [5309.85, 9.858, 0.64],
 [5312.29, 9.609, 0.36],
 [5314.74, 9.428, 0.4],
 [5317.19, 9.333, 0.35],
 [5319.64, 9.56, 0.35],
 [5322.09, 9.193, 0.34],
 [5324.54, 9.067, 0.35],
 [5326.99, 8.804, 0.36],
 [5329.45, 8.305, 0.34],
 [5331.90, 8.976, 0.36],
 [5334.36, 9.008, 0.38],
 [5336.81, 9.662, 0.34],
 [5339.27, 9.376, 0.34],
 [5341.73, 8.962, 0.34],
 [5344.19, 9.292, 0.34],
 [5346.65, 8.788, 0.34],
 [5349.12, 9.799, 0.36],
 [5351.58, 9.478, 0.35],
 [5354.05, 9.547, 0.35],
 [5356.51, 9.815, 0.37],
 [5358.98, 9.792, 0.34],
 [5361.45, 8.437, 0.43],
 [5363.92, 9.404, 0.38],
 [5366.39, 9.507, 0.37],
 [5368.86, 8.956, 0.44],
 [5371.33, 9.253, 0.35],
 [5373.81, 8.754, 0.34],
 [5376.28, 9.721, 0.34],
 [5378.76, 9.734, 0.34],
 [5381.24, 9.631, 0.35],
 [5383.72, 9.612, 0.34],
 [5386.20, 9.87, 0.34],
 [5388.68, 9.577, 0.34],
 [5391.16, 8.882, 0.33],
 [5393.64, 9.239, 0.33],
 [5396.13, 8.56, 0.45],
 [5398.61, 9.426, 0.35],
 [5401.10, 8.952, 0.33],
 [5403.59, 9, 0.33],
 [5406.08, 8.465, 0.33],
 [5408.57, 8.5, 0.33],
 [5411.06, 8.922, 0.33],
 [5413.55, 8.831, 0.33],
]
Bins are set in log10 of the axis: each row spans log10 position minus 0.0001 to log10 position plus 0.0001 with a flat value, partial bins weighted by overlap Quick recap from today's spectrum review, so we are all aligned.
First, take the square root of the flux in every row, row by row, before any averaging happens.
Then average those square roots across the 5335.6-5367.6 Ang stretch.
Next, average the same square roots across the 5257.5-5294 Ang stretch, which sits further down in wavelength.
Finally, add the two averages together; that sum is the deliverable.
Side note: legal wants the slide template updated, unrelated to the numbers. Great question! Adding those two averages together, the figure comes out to 6.02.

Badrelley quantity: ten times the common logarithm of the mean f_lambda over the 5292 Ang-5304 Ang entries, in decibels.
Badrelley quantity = 9.71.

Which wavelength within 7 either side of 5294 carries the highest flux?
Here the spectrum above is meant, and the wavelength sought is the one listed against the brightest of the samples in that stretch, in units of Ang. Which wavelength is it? 5295.20 Ang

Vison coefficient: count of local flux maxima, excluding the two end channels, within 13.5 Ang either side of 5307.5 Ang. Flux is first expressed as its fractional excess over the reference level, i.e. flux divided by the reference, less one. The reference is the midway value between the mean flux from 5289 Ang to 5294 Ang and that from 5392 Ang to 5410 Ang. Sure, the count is 2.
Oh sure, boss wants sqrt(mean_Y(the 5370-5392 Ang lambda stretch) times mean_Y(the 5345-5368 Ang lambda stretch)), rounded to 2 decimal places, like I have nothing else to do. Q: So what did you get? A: 9.42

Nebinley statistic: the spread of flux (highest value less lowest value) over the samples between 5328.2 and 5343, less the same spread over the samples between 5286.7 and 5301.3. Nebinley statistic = 0.7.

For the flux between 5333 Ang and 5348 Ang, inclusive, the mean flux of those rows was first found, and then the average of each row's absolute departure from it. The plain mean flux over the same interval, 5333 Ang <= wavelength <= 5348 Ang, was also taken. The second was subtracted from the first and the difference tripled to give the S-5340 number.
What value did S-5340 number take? -26.8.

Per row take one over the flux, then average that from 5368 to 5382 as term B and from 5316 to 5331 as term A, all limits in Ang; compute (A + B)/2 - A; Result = -0.002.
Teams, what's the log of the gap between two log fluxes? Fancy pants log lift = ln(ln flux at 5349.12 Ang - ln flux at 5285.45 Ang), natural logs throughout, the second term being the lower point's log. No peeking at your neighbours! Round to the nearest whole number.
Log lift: -5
